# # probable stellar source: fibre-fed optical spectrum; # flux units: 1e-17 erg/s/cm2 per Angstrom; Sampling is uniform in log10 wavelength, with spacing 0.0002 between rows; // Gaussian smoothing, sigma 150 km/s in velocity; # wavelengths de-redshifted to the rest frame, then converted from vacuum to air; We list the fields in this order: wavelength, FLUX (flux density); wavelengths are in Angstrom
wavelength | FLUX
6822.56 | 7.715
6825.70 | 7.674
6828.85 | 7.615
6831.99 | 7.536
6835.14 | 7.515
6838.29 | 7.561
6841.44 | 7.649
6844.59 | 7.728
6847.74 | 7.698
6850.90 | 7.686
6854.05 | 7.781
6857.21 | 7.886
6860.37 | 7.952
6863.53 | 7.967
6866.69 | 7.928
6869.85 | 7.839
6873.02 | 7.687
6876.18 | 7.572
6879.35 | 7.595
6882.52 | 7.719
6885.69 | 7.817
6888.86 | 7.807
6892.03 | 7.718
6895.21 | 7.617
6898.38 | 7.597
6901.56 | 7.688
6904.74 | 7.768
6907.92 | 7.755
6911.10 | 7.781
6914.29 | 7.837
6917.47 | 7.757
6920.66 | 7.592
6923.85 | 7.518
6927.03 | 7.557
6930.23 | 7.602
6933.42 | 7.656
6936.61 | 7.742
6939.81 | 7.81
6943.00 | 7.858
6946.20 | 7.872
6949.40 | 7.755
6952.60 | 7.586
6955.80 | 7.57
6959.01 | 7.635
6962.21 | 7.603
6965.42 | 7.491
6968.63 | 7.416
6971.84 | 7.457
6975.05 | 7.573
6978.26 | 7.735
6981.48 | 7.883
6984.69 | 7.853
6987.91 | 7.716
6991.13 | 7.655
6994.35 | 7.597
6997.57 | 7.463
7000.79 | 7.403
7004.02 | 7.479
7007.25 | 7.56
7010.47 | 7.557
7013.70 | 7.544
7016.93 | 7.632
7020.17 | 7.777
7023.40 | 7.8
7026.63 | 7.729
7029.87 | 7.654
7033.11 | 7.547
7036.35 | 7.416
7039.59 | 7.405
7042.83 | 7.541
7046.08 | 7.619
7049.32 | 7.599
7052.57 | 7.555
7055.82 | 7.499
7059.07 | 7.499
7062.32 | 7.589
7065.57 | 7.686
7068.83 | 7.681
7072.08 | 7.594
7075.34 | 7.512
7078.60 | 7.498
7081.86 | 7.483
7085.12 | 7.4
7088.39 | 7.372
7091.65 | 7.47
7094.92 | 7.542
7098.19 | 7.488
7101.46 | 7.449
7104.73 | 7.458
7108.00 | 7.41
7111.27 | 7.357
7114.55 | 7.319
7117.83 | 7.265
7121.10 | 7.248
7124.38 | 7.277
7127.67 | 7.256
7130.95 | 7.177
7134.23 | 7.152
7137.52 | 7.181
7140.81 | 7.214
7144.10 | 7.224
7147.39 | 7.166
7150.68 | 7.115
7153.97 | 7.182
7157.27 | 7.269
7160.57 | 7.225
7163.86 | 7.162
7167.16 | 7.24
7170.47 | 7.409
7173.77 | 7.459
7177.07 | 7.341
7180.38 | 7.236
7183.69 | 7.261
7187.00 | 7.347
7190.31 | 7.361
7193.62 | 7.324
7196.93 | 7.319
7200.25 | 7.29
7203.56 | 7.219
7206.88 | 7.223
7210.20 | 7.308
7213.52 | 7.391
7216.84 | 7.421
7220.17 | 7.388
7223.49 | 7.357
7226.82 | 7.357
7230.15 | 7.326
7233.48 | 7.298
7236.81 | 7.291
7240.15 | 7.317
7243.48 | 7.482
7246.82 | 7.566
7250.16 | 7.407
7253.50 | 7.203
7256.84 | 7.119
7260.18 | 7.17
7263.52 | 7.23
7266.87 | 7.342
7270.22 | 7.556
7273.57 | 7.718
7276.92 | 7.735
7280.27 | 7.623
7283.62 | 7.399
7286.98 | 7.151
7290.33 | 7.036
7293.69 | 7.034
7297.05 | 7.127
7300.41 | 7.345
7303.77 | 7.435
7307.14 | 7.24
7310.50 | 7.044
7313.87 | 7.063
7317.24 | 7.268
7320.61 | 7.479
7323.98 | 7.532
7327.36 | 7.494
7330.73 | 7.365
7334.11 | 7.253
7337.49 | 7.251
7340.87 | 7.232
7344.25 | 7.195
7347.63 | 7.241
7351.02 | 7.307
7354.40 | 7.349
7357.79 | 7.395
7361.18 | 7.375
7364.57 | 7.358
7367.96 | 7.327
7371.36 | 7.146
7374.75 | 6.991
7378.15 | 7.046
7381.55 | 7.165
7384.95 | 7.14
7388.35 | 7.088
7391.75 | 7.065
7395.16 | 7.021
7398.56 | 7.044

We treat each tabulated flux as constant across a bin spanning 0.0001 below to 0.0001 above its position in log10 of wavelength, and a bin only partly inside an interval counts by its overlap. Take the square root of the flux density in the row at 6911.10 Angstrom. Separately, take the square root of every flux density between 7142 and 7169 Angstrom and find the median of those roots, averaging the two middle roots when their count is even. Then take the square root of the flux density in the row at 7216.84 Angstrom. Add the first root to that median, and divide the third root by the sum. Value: 0.498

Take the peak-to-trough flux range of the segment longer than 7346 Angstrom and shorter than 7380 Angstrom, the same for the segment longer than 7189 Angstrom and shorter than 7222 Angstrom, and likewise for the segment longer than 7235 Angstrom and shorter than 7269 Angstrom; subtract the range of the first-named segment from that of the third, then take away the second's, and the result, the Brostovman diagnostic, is -0.16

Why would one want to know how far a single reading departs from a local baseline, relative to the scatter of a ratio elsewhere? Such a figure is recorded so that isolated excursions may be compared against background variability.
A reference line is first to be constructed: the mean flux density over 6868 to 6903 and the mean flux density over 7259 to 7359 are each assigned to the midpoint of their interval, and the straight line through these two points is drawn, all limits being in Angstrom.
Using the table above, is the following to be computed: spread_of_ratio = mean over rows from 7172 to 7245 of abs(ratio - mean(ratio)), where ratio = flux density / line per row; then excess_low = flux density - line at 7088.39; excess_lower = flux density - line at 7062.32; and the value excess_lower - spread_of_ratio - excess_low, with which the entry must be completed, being 0.19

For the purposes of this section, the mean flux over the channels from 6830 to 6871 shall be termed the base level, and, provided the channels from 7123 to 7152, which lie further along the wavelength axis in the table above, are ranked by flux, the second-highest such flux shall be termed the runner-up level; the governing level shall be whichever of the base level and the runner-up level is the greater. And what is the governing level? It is 7.75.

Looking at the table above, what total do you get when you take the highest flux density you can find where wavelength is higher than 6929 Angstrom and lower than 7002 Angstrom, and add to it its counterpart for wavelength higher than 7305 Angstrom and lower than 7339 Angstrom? 15.4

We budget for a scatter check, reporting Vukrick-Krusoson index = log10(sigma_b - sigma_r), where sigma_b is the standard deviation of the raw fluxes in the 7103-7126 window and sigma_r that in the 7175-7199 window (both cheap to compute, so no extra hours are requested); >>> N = -1.5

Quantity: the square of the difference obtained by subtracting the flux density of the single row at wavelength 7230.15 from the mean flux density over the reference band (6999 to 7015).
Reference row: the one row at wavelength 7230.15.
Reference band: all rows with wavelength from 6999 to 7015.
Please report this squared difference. 0.033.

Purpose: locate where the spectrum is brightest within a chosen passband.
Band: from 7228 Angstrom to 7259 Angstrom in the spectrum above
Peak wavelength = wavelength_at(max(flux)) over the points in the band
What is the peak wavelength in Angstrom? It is 7246.82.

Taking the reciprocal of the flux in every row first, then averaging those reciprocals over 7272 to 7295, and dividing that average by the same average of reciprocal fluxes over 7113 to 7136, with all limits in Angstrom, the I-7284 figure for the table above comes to 0.98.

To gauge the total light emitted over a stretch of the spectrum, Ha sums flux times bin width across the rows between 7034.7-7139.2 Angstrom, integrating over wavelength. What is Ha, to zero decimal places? 777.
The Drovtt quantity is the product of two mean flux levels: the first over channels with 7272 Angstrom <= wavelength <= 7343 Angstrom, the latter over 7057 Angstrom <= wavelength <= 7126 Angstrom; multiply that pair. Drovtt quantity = 54.6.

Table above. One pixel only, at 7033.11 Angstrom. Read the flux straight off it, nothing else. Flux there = 7.547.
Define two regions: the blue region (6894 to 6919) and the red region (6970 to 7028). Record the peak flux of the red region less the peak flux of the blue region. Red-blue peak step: 0.0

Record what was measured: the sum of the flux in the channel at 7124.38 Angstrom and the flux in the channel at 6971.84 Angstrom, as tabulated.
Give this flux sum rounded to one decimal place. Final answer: 14.7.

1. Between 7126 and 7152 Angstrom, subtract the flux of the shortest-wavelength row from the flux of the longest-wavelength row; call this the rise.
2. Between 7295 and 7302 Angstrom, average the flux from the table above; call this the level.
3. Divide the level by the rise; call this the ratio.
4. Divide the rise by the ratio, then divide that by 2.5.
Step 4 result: 0.0011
